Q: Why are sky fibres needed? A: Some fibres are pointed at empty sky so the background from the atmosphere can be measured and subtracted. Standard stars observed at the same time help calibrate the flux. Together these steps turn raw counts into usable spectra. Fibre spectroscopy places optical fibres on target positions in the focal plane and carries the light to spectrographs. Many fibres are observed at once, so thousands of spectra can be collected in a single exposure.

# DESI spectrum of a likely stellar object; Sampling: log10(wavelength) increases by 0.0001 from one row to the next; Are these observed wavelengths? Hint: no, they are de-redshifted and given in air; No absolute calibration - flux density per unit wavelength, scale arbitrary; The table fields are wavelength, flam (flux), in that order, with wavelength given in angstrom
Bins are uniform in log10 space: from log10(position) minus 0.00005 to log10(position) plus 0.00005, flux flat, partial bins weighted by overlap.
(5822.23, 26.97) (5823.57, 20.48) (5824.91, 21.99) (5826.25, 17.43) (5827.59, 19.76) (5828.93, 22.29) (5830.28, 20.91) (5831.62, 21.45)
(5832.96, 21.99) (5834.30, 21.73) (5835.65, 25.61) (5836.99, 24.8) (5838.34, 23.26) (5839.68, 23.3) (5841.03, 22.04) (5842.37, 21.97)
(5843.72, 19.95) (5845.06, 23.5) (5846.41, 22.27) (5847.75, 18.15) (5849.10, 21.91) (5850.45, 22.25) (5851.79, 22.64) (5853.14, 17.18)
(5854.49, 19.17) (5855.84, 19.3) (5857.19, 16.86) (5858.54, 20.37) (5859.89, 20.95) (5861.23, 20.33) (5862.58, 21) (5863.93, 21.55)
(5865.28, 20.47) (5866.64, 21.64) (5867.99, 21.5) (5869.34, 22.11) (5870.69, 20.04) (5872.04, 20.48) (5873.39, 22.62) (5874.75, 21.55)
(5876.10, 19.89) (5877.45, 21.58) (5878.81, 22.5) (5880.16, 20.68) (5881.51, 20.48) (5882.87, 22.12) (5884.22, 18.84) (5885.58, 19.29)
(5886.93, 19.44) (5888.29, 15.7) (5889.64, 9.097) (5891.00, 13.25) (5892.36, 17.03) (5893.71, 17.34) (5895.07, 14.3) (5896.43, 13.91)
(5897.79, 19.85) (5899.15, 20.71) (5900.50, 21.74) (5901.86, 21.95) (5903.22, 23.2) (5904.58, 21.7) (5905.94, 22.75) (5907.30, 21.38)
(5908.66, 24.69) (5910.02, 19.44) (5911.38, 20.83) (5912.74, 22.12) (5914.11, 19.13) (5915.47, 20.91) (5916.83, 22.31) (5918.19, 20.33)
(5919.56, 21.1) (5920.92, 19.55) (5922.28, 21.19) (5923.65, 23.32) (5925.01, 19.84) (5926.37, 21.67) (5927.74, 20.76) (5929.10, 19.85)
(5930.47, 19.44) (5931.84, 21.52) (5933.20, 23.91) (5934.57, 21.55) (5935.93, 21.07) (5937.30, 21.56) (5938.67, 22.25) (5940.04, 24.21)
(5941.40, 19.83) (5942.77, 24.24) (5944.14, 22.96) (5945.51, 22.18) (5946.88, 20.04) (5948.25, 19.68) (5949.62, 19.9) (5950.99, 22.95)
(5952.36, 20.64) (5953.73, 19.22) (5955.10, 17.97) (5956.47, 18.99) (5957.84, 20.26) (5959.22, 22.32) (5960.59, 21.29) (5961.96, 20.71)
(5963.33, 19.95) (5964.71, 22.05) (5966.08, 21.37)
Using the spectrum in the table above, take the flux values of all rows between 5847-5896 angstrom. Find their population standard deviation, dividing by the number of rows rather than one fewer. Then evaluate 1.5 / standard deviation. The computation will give 0.52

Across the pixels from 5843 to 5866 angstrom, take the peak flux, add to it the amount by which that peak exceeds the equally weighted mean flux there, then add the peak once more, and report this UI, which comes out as 50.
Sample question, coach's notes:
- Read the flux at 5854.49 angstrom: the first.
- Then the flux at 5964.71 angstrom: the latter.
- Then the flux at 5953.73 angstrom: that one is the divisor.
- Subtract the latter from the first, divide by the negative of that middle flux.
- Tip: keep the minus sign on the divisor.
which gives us 0.15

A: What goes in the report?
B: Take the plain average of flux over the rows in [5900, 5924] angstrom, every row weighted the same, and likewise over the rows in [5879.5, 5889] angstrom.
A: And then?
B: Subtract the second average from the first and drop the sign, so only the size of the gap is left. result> 2.0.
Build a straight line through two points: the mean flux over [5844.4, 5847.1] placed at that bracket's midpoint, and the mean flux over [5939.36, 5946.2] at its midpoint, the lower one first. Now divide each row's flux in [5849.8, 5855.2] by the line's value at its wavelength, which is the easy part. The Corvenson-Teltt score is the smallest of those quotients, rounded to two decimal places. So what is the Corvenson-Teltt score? 0.75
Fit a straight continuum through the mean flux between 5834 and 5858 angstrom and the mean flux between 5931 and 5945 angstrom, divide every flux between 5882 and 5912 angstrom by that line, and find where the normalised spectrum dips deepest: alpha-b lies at 5889.64 angstrom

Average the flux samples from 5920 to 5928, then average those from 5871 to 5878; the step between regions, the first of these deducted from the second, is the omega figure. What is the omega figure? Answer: 0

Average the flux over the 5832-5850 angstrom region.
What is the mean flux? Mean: 22.3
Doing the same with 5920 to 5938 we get 21.2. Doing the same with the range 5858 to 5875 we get 21.1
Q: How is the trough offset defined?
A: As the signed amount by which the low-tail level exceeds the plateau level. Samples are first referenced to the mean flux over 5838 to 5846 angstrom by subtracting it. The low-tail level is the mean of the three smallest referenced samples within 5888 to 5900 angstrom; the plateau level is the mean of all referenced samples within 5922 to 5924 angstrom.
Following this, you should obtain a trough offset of -10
